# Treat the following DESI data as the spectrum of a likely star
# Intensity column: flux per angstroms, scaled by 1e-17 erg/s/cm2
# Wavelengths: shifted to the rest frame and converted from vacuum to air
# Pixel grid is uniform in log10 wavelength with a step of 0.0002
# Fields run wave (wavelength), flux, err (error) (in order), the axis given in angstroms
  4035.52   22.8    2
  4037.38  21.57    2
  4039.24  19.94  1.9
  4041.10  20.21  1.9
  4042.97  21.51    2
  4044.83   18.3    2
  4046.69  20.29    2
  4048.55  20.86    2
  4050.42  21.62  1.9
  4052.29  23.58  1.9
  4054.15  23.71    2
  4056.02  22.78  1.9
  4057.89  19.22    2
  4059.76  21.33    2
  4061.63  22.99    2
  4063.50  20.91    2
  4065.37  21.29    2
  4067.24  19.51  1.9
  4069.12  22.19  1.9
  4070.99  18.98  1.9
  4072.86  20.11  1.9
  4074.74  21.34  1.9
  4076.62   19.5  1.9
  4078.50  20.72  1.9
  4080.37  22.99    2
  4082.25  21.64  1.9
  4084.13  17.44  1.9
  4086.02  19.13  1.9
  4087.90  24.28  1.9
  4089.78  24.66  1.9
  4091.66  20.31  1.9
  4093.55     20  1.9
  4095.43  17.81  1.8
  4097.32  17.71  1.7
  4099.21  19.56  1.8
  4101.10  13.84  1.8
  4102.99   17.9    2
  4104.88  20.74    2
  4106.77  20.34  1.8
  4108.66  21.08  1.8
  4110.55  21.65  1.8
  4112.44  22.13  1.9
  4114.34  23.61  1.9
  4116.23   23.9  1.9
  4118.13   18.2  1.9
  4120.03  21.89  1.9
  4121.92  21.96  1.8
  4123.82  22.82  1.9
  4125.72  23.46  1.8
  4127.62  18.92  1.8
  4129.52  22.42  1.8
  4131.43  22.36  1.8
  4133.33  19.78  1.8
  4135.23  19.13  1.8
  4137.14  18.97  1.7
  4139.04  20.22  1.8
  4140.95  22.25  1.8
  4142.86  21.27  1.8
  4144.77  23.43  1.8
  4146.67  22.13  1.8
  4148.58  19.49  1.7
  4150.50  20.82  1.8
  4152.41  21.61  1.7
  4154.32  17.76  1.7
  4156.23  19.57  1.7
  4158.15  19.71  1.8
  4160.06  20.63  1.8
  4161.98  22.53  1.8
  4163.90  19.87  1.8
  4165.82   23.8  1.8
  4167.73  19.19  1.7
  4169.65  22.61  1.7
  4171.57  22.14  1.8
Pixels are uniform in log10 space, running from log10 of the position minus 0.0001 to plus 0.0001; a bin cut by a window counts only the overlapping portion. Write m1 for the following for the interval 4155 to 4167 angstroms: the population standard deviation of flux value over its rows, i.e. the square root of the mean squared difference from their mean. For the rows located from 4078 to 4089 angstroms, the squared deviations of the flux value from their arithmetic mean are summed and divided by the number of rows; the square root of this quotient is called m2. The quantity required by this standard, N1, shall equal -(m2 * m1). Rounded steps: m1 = 1.6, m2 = 2.3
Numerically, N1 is -3.7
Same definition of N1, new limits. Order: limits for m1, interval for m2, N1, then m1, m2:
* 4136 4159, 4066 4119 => -3.6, 1.5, 2.4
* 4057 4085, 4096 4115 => -4.0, 1.5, 2.6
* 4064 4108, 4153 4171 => -4.2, 2.3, 1.8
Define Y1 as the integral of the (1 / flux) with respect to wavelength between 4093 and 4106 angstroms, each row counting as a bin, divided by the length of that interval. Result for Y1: 0.0558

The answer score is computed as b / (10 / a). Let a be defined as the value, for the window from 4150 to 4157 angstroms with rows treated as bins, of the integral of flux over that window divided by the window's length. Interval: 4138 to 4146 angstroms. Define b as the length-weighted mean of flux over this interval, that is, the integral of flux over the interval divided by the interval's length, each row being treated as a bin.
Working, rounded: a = 19.9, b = 21.8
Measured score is 43.4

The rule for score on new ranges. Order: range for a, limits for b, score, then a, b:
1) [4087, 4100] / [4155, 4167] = 43.1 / 20.6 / 20.9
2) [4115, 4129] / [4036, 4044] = 45.2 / 21.7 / 20.9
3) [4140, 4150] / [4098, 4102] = 36.3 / 21.7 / 16.8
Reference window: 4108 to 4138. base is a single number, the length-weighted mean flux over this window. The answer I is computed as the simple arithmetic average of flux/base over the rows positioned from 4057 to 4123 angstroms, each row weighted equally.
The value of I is 0.962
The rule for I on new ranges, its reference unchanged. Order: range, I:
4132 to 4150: 0.969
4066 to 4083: 0.971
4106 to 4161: 0.985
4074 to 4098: 0.962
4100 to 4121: 0.957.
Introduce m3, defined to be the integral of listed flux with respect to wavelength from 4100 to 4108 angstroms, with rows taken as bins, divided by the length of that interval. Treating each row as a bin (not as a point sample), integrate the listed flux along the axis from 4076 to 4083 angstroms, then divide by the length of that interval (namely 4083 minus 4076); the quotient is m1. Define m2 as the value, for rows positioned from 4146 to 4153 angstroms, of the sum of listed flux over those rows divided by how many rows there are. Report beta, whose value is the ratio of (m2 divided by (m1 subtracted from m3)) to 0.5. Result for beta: -14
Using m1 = 21.3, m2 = 21.0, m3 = 18.3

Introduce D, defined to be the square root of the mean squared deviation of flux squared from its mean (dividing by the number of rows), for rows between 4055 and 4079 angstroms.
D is 53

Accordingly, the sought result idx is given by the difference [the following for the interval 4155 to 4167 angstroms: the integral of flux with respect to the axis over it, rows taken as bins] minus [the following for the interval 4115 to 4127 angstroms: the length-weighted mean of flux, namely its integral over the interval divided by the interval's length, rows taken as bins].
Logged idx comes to 229.0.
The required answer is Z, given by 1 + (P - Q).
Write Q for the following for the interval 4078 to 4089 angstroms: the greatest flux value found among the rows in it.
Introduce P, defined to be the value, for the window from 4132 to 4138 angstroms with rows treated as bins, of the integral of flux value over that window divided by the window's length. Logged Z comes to -3.8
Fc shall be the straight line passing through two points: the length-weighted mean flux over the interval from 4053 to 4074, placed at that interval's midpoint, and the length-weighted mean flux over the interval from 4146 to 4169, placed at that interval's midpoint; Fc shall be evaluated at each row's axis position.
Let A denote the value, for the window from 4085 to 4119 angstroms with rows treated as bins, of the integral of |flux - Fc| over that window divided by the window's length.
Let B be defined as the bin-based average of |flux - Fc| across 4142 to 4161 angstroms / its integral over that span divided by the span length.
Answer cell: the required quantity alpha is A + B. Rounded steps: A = 2.2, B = 1.20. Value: 3.4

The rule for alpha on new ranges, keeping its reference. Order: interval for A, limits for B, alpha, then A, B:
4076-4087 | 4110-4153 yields 3.2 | 1.7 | 1.57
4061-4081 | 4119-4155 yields 2.6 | 1.1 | 1.48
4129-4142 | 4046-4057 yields 2.7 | 1.4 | 1.35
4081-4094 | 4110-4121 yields 4.1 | 2.1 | 1.95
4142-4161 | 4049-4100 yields 2.8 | 1.2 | 1.60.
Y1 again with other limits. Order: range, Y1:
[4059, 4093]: 0.0478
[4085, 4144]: 0.0489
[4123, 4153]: 0.0475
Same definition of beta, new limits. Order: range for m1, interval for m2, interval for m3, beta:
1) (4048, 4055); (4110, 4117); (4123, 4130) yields -70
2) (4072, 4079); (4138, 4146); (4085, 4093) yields 28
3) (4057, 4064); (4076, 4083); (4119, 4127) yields 35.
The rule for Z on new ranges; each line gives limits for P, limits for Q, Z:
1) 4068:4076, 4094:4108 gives 0.8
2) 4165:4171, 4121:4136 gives -0.6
